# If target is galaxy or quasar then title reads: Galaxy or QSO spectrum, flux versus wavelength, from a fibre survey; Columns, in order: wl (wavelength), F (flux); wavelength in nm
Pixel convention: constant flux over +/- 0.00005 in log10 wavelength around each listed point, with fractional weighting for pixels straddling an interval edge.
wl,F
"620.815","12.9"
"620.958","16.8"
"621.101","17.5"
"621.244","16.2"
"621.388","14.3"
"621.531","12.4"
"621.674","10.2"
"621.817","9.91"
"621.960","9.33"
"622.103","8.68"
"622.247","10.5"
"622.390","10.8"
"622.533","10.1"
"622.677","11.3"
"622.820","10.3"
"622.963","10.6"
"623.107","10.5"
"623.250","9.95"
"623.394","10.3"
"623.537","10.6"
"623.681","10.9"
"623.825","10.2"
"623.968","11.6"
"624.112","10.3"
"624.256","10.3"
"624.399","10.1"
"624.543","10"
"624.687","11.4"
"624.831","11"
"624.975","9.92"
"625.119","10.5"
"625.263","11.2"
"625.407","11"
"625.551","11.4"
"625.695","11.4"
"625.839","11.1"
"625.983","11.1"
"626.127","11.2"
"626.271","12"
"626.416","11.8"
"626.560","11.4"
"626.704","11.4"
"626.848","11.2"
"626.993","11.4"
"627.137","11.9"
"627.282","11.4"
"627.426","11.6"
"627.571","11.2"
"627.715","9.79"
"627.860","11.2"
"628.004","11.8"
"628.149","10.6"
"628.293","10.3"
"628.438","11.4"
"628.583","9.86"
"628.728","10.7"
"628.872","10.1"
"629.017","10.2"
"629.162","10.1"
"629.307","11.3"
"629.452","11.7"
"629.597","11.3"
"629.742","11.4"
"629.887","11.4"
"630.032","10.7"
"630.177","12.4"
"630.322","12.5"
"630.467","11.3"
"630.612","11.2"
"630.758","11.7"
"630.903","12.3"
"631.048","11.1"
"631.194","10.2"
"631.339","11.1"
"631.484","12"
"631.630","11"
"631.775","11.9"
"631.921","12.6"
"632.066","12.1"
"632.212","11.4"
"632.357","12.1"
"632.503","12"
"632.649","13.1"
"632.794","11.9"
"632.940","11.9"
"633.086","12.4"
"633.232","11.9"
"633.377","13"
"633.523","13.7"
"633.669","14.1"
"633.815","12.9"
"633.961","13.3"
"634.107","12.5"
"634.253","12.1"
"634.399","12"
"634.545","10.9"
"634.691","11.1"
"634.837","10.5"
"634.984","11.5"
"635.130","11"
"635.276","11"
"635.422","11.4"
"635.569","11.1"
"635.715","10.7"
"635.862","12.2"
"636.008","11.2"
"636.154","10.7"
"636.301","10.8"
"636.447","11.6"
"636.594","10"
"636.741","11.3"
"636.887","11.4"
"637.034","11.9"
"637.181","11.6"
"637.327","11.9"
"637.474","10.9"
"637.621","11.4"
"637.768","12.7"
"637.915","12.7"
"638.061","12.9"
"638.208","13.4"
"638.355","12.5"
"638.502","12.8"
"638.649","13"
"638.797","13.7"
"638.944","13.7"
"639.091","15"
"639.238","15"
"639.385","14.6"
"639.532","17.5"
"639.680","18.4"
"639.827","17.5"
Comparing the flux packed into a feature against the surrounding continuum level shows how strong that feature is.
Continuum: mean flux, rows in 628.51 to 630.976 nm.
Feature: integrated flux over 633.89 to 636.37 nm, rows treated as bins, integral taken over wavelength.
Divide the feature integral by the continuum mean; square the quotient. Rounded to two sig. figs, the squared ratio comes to 6.4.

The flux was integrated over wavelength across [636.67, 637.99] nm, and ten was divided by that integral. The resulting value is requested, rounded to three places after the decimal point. 0.644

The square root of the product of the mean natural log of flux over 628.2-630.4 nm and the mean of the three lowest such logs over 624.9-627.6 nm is 2.37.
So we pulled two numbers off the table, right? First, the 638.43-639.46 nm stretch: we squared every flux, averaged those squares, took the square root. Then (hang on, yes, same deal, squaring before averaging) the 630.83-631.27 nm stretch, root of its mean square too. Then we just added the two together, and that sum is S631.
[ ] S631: 25.2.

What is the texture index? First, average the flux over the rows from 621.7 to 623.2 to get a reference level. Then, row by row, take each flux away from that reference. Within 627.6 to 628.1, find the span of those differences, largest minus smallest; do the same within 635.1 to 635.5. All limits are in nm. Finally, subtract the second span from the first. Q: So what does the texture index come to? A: 1.6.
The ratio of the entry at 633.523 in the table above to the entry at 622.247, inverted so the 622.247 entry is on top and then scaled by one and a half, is 1.15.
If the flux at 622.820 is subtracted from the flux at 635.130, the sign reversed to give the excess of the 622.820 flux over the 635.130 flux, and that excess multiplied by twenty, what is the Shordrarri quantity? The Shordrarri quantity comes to -14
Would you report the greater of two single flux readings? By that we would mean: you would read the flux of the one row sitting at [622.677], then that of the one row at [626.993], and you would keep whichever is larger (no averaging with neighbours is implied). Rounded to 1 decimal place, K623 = 11.4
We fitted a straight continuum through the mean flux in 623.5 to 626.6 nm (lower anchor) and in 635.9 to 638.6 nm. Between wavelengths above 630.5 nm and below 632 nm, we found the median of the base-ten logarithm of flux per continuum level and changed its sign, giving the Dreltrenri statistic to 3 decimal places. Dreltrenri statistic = -0.005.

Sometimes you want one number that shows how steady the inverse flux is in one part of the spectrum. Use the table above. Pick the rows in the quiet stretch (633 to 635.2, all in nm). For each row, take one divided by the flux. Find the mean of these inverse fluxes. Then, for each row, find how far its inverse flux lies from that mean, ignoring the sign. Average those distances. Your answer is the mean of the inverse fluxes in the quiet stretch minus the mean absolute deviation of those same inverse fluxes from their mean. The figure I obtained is 0.0767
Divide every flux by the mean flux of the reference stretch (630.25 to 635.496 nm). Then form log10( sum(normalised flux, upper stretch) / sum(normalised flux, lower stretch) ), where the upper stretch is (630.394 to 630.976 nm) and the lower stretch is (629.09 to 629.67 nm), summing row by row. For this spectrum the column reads 0.02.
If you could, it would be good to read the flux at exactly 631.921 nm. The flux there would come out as 12.6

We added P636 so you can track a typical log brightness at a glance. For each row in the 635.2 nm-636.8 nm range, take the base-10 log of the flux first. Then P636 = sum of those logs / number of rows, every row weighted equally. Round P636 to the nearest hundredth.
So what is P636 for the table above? 1.04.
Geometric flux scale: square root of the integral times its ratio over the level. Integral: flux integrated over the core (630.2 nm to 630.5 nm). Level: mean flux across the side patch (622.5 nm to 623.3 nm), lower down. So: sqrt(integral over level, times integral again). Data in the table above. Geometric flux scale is 1.1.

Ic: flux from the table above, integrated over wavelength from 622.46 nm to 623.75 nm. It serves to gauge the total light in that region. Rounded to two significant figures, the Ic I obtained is 14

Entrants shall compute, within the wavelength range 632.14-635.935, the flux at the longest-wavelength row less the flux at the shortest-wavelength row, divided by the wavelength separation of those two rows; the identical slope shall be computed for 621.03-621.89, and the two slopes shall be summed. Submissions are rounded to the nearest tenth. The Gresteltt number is -10.4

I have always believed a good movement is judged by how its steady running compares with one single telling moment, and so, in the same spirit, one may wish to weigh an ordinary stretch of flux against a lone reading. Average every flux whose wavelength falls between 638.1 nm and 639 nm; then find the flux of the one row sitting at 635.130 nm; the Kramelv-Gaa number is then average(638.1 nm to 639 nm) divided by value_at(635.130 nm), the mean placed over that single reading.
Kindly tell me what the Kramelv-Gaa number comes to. 1.20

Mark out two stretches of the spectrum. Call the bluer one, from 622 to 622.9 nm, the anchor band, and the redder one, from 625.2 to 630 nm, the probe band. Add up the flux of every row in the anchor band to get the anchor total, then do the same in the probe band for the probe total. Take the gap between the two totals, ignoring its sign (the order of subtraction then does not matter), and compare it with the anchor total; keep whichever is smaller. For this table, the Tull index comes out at 62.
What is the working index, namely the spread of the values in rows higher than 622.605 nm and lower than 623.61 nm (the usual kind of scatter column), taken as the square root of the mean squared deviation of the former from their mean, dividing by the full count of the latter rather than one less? 0.39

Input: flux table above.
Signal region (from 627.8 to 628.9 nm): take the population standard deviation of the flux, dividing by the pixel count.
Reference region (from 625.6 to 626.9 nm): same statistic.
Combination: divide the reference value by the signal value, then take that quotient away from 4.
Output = 3.5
